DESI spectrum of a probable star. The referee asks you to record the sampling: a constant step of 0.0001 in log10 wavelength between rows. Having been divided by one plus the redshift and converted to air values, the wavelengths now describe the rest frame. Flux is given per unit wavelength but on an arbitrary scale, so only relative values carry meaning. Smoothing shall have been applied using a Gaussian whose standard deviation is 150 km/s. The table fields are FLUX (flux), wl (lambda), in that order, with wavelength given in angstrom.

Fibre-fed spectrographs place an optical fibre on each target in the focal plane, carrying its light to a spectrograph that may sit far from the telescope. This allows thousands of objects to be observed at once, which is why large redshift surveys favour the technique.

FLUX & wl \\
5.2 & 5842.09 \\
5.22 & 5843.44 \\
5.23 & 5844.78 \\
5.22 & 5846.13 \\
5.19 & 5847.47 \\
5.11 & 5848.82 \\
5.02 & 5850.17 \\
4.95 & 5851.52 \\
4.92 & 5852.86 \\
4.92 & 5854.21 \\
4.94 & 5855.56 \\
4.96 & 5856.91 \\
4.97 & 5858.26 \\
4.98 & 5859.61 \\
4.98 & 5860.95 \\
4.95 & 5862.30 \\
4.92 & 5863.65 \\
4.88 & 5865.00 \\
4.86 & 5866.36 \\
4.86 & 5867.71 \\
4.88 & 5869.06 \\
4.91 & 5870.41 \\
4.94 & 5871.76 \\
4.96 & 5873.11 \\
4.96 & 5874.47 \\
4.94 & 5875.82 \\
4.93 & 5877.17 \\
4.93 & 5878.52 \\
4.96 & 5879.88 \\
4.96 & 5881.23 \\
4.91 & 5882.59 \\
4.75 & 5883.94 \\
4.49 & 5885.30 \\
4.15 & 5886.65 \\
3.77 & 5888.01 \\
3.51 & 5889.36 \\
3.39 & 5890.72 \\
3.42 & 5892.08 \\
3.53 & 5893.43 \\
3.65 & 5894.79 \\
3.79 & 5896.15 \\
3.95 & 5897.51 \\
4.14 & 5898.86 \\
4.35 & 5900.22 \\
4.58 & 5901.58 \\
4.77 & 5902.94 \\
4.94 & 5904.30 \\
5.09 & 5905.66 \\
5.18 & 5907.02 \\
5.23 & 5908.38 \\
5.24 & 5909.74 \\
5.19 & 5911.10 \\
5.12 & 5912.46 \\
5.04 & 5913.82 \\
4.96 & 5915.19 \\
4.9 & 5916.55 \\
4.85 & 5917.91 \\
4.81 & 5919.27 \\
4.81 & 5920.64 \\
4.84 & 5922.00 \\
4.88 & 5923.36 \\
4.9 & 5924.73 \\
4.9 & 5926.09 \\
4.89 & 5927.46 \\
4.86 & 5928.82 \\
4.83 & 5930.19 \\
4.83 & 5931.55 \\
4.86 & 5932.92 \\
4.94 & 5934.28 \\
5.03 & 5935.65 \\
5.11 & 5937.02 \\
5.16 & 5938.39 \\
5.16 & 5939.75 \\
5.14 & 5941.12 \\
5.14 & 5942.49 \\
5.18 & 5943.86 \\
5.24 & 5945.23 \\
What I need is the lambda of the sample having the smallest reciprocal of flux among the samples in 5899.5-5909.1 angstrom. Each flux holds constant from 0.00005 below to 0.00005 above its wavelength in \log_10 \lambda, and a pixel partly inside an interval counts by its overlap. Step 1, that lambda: 5908.38 angstrom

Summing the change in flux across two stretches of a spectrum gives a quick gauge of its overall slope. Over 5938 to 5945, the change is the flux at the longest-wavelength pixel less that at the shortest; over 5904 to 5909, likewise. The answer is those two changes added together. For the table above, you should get 0.31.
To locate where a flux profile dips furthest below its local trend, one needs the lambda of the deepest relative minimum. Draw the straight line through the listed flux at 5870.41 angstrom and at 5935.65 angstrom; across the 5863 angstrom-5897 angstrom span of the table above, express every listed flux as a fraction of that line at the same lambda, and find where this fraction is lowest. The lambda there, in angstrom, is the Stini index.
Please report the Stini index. 5890.72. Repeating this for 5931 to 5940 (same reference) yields 5931.55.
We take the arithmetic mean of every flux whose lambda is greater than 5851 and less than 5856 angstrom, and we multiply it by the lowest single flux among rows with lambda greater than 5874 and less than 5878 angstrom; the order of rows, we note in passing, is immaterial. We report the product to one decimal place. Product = 24.3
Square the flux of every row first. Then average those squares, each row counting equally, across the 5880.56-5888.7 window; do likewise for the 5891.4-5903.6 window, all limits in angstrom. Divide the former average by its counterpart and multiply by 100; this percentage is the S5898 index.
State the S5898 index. 125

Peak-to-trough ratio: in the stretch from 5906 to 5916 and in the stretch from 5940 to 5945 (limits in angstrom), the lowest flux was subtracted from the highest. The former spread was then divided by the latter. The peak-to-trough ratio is 7.0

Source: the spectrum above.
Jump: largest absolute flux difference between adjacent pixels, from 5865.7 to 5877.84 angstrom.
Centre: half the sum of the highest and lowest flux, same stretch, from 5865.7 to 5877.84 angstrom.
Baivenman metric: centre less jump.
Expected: 4.88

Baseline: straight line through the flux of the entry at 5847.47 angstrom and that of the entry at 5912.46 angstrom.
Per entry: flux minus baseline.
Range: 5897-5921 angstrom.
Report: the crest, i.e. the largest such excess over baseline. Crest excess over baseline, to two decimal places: 0.12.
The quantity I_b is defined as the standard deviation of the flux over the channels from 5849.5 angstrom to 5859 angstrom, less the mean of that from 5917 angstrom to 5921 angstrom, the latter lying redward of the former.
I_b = -4.79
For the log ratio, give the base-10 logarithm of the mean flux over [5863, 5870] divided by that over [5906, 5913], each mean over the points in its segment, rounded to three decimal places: -0.027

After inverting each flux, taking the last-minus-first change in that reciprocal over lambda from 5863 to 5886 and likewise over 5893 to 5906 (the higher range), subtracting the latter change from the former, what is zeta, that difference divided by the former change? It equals 5.46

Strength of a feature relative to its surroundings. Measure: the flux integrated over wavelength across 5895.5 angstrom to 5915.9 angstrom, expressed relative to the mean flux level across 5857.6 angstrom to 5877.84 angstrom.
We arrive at 19.8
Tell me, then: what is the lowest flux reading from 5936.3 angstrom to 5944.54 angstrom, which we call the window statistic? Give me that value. 5.11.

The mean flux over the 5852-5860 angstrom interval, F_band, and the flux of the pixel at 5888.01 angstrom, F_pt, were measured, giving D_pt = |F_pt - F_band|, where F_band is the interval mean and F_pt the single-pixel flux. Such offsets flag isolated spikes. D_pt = 1.2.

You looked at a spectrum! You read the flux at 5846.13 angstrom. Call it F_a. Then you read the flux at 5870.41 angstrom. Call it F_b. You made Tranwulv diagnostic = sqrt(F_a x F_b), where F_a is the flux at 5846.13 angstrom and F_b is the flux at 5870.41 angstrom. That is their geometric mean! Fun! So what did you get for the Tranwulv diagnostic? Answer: 5.06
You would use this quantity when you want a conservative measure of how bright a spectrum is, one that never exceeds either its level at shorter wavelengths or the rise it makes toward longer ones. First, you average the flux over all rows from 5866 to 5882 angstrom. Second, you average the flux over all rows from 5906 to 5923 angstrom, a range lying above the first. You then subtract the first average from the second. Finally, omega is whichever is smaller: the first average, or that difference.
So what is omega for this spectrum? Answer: 0.09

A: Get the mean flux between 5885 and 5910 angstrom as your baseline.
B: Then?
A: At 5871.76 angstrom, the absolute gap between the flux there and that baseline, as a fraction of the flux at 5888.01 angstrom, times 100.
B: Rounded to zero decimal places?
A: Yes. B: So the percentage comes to 18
